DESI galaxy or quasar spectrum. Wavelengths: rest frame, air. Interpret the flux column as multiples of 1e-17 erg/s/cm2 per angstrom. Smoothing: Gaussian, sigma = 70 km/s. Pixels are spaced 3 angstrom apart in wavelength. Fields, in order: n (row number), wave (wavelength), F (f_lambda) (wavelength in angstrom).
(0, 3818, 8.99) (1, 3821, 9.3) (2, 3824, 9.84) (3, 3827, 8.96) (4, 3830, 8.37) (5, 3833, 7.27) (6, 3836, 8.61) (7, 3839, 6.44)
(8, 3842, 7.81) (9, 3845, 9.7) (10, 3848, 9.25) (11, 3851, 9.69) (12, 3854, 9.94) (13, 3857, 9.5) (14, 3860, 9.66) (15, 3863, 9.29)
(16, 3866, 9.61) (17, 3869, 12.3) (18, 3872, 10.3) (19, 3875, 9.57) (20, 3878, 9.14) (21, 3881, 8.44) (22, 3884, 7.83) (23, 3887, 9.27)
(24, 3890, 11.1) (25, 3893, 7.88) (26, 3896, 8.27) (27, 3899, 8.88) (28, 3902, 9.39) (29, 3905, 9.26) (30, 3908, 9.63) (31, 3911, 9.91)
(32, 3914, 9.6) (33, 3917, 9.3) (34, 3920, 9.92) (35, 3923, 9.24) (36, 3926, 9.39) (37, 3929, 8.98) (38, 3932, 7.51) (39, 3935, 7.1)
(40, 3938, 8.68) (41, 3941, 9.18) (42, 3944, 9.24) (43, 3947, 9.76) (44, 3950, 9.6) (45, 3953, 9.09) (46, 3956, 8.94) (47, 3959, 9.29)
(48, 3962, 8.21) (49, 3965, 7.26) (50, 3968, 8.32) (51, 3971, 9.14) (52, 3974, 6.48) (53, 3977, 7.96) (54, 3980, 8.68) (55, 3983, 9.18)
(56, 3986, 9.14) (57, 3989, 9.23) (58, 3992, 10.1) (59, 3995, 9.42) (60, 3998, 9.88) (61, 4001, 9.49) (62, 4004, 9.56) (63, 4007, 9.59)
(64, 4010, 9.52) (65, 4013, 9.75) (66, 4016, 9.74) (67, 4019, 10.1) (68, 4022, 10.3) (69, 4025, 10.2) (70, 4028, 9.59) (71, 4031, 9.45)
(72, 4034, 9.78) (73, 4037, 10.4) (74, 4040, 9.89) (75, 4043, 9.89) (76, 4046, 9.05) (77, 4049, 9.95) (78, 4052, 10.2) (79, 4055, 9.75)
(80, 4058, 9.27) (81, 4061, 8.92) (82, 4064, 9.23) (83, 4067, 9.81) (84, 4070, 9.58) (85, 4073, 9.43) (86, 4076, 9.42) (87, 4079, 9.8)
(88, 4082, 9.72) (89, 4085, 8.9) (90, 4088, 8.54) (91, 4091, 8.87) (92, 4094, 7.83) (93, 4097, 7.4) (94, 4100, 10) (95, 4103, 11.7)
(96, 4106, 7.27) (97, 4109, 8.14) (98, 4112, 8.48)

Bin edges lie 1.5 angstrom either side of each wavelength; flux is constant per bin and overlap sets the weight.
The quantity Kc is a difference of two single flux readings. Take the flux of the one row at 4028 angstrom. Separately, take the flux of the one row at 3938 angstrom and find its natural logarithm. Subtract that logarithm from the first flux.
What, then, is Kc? 7.4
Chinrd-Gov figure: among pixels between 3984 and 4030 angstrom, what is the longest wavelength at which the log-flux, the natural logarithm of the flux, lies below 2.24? 3989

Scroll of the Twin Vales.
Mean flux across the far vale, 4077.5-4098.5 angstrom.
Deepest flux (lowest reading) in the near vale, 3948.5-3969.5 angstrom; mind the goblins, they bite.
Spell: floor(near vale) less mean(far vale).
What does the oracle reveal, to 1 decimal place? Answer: -1.5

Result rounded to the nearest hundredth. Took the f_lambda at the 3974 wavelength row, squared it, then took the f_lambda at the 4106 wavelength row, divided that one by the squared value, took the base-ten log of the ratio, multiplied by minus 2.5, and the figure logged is 1.90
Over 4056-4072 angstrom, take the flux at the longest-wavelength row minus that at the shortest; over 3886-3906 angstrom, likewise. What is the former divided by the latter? -31.0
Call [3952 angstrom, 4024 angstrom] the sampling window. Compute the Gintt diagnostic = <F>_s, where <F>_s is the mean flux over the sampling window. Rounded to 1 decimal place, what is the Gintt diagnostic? 9.1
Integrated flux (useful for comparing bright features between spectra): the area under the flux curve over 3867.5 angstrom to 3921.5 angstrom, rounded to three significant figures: 510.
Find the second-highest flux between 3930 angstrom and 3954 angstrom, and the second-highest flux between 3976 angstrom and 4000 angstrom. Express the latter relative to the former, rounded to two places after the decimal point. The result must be 1.03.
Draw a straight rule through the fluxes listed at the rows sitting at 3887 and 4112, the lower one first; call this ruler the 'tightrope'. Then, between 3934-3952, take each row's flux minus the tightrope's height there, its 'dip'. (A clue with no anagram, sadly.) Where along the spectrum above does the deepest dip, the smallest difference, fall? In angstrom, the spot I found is 3935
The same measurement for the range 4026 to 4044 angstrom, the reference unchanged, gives 4031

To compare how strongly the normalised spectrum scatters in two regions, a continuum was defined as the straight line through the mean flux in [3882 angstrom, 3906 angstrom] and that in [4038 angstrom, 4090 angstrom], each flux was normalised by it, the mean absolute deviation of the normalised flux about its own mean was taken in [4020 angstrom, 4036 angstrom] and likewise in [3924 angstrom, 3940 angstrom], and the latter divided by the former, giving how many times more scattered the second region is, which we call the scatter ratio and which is 2.7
